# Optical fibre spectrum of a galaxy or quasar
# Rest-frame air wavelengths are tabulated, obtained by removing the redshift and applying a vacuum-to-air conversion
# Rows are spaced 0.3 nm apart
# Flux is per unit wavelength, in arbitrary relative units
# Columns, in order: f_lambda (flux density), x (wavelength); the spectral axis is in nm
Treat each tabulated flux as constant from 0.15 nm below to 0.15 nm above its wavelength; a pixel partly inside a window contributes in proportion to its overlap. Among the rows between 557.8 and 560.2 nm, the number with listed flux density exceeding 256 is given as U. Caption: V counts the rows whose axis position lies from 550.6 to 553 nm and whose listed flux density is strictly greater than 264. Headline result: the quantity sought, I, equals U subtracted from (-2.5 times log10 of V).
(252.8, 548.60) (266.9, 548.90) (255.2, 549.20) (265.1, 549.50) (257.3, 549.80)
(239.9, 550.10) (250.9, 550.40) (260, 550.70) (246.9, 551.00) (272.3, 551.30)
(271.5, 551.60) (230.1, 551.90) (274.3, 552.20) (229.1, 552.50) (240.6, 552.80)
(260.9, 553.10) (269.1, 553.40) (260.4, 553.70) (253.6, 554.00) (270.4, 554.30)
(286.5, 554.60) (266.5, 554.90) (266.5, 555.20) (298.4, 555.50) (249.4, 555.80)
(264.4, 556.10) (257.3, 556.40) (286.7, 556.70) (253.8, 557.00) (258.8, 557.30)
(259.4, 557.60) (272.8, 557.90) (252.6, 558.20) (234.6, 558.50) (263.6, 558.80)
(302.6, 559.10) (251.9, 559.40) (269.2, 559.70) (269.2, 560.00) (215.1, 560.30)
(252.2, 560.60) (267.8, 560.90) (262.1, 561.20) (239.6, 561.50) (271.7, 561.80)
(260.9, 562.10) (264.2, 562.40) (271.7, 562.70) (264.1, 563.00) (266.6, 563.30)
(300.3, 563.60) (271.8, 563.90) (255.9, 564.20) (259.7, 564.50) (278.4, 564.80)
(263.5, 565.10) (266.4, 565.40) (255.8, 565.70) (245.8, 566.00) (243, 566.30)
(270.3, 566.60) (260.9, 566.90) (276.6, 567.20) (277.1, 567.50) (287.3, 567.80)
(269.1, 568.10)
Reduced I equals -6.2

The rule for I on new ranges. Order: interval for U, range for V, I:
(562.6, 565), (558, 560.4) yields -8.2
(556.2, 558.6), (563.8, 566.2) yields -6.2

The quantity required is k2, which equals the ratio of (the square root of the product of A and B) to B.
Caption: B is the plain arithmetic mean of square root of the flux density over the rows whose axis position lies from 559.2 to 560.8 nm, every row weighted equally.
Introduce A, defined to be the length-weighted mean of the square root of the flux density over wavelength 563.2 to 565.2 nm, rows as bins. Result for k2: 1.02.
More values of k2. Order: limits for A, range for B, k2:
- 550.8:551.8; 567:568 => 0.98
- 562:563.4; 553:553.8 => 1.00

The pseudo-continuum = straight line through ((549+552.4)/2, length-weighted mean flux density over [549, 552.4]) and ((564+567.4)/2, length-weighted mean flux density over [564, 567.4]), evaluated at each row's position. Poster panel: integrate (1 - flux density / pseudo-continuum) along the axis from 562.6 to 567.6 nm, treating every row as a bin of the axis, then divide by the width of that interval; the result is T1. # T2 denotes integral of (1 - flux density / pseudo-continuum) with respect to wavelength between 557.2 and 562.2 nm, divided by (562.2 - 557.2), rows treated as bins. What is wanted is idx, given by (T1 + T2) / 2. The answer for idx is -0.007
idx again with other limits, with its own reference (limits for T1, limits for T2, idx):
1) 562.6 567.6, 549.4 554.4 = -0.007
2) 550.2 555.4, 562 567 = -0.011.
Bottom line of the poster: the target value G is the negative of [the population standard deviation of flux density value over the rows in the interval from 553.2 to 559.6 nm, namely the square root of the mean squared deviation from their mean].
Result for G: -16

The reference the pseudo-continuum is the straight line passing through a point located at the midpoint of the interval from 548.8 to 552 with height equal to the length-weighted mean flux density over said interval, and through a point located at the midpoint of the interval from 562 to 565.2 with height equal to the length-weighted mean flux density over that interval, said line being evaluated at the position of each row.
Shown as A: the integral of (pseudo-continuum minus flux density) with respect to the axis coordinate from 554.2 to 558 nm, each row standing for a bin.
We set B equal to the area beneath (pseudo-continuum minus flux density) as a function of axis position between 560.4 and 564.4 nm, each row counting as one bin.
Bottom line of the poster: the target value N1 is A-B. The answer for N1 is -38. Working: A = -25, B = 13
